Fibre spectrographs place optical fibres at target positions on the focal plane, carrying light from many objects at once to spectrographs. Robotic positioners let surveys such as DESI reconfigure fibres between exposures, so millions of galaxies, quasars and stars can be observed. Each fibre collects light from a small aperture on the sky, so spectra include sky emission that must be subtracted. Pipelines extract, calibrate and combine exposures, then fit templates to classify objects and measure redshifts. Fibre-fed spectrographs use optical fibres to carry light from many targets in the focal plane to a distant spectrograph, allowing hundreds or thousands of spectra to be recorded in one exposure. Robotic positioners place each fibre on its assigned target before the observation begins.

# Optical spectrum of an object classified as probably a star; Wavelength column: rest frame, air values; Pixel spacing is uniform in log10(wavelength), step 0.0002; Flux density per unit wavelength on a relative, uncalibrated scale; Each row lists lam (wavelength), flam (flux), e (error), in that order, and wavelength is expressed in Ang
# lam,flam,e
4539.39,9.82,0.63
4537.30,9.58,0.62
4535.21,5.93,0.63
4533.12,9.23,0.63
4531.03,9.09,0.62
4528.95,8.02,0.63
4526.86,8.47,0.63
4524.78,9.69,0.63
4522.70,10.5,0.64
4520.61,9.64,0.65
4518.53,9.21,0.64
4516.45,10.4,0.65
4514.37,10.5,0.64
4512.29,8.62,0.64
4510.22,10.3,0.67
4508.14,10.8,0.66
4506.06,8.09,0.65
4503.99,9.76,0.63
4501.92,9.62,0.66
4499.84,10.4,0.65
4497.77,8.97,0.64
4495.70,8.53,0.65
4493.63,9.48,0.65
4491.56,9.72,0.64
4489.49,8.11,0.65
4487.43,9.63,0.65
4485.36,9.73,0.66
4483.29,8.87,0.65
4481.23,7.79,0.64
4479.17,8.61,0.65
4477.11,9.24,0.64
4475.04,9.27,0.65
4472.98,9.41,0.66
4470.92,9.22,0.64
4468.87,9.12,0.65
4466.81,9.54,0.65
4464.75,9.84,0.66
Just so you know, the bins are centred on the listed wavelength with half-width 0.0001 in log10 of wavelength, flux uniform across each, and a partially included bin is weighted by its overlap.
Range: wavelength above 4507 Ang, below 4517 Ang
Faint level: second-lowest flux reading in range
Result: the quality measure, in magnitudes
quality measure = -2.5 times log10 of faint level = -2.53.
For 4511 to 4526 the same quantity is -2.41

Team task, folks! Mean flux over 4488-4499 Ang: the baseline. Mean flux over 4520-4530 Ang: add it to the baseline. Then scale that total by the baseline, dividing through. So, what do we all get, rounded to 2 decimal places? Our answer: 2.03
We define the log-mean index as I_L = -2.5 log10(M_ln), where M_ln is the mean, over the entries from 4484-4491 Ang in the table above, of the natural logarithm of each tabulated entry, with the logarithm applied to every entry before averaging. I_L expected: -0.862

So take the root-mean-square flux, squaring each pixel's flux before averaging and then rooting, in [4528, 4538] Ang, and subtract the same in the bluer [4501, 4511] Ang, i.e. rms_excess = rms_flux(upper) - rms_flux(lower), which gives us -1.3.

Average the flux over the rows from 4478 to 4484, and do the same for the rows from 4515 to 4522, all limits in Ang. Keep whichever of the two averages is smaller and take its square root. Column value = 2.90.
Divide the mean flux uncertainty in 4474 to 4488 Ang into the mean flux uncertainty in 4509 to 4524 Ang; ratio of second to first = 0.998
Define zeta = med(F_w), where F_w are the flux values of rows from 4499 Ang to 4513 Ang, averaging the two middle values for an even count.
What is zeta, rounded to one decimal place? 9.8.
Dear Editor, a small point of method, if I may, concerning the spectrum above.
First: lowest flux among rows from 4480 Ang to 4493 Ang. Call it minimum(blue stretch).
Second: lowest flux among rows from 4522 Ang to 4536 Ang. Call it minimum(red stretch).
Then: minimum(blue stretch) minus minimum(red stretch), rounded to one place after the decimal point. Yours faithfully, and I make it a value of 1.9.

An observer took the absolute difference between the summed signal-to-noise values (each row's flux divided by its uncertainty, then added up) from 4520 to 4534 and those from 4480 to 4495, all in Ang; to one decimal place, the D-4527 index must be 4.5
